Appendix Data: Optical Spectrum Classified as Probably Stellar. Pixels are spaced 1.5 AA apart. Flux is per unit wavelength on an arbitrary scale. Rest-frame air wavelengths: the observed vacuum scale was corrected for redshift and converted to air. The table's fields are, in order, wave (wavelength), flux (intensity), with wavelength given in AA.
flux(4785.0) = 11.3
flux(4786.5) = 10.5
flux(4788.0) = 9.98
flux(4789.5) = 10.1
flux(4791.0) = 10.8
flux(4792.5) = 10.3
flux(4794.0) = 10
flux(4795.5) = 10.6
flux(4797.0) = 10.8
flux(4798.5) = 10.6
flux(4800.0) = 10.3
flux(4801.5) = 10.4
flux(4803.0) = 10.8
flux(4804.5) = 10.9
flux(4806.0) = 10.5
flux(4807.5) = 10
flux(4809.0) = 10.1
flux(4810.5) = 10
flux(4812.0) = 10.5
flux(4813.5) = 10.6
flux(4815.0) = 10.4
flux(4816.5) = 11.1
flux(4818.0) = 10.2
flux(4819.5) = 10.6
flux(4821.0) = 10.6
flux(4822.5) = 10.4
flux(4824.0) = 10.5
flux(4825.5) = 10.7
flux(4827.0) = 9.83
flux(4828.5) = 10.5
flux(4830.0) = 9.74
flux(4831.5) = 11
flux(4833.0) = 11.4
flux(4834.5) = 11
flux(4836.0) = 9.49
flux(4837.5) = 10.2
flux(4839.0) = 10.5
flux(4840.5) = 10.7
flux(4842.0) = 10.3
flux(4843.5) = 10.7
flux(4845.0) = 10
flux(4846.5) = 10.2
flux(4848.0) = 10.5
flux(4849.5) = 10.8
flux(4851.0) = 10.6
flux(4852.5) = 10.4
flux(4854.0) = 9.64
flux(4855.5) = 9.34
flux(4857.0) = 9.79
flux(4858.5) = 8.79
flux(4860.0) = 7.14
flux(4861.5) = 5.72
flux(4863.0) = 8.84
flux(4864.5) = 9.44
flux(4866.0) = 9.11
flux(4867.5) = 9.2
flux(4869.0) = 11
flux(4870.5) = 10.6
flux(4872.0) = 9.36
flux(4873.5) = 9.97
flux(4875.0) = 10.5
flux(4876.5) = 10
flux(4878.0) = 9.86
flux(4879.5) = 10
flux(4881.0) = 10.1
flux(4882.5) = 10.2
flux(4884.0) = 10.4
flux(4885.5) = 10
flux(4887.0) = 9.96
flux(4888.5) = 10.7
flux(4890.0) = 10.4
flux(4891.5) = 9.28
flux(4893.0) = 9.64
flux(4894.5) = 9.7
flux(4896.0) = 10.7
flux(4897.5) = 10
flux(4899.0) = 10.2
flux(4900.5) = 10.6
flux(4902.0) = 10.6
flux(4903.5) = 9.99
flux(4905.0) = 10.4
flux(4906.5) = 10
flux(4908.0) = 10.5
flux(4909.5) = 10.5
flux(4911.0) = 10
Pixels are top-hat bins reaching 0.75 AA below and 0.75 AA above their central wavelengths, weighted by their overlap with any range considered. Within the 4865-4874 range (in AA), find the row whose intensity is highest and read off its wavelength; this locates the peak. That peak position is 4869.0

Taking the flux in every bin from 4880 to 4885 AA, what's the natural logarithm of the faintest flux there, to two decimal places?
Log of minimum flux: 2.31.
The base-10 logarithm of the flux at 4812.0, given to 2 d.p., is 1.02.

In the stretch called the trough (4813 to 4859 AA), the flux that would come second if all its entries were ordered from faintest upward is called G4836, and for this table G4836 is 9.34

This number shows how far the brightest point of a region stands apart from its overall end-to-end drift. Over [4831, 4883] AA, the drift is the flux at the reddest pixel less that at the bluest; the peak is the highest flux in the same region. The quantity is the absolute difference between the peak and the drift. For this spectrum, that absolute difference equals 12.2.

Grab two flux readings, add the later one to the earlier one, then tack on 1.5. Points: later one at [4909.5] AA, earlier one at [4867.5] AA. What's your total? 21.2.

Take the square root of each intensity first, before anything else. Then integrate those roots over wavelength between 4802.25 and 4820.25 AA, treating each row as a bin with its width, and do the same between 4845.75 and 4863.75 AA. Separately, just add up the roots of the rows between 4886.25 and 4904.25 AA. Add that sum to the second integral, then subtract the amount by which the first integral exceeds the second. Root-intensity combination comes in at 89.4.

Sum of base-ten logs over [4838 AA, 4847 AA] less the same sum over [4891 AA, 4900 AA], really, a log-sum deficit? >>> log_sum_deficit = 0.13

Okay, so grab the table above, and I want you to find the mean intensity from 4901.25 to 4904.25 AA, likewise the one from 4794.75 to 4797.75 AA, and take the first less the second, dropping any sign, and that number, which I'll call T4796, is 0.4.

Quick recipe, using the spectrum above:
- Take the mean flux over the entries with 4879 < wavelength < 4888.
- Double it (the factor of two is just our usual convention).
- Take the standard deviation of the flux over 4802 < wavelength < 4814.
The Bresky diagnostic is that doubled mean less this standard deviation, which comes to 19.9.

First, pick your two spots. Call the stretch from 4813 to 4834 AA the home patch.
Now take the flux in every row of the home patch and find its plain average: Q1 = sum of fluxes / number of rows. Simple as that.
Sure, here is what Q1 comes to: 10.5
